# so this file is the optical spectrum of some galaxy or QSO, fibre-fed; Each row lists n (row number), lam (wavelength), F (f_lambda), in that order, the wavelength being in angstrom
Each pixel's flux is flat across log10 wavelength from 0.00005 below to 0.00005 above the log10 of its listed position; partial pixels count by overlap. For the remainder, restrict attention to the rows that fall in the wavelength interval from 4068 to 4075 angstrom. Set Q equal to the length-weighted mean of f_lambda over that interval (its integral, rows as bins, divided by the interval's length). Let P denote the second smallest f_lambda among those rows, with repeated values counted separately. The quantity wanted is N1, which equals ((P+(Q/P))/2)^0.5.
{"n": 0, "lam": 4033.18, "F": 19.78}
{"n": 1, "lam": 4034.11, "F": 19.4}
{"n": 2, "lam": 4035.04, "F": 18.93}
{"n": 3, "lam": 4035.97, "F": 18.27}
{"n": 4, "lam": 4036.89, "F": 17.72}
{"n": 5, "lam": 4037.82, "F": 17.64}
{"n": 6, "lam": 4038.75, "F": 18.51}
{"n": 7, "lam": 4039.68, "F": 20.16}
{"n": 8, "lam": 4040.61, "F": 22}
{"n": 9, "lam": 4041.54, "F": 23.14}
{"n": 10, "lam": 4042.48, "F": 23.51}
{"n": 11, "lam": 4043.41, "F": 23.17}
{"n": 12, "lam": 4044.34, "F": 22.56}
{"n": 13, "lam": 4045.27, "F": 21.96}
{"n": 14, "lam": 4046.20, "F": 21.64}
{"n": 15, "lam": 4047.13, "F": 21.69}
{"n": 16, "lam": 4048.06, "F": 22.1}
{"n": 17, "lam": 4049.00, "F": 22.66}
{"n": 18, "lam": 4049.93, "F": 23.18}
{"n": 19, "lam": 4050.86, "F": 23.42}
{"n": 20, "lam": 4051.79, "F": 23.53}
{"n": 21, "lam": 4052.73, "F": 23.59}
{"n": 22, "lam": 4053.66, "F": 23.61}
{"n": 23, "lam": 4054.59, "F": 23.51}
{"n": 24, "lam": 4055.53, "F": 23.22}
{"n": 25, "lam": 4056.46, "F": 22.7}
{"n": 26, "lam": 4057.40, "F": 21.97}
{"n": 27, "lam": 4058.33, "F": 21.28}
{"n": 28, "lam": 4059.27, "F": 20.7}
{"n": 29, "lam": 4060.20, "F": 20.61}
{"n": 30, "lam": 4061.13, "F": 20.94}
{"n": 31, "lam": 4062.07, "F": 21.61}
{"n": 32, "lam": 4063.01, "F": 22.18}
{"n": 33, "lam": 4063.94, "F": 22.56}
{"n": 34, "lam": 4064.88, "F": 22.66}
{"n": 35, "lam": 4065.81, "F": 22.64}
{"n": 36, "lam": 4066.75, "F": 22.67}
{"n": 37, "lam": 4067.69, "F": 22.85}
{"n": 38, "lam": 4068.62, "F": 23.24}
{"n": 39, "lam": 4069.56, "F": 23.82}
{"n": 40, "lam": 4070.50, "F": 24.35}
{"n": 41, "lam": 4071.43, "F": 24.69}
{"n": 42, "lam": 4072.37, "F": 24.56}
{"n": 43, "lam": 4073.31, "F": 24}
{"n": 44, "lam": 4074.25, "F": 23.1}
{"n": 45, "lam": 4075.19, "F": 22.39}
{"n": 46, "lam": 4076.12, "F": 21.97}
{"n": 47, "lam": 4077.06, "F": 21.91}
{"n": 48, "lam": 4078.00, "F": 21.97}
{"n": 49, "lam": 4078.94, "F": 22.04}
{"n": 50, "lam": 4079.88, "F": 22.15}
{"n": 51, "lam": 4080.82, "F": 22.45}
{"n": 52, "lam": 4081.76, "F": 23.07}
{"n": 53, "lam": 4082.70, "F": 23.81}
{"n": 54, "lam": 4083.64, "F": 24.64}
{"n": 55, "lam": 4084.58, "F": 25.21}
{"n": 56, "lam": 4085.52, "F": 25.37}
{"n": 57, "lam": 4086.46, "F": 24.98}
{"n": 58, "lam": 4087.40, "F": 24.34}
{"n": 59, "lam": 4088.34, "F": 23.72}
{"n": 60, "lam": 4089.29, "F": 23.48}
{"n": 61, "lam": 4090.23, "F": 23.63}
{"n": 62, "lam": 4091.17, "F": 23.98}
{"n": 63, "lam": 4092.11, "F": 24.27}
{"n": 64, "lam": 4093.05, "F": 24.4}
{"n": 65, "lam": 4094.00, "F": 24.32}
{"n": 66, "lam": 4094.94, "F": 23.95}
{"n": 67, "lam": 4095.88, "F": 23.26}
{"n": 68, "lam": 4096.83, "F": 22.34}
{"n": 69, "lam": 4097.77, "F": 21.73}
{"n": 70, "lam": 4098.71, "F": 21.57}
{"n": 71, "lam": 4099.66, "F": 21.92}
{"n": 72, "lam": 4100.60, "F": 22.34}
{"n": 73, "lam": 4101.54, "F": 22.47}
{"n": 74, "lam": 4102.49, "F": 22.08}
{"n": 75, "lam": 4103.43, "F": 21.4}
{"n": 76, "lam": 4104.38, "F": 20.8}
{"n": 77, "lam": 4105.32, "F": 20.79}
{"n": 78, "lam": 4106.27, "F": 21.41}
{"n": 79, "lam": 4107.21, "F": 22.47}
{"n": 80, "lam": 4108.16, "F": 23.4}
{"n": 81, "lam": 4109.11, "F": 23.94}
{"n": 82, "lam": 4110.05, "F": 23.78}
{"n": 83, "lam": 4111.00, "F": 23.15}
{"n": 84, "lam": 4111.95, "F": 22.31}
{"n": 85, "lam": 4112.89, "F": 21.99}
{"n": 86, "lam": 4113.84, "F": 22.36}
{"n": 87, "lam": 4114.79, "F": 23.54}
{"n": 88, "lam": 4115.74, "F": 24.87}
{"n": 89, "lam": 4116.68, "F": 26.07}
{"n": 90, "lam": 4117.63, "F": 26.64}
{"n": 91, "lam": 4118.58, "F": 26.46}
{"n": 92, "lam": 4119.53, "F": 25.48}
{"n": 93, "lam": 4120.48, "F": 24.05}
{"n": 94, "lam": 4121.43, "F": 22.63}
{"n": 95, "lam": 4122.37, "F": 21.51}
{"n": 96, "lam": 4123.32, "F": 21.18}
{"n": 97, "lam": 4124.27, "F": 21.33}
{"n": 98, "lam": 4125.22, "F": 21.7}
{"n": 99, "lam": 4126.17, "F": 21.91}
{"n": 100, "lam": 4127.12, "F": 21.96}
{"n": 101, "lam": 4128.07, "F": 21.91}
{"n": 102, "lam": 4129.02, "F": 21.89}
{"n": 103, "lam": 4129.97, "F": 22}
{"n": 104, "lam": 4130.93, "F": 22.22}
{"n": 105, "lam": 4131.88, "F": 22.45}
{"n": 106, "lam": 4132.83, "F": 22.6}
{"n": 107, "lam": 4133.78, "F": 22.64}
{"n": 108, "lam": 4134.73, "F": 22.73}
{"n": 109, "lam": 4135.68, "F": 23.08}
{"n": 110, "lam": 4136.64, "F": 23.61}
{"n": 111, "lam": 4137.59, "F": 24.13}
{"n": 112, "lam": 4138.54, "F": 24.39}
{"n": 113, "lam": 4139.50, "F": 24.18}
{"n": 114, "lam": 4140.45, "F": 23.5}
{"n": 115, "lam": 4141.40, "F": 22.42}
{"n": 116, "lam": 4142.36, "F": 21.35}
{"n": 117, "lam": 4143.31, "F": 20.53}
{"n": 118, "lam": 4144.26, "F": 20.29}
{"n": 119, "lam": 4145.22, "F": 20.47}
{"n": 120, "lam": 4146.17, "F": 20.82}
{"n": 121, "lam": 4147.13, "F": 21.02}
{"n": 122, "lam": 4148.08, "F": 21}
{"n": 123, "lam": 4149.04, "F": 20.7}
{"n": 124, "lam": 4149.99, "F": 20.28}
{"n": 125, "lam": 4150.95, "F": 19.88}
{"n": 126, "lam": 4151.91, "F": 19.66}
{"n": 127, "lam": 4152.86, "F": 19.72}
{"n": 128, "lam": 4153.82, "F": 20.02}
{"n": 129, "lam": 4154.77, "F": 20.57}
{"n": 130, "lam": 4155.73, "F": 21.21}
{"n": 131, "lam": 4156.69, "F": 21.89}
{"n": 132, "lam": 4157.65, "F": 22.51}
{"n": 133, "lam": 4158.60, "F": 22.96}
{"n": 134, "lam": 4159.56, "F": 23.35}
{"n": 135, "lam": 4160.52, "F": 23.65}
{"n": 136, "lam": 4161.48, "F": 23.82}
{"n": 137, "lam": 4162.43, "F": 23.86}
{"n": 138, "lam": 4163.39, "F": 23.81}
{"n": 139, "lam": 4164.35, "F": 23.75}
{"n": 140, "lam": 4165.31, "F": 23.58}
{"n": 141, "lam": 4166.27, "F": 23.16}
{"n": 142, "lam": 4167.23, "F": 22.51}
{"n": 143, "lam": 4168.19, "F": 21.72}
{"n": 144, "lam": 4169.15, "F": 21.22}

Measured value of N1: 3.48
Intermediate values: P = 23.24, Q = 24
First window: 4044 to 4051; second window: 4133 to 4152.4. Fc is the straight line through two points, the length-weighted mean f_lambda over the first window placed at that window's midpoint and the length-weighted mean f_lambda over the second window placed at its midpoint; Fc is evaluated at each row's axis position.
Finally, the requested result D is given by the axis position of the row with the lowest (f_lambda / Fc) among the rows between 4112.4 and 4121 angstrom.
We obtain 4112.89 angstrom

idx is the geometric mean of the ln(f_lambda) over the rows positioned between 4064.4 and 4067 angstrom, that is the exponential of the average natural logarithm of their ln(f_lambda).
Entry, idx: 3.120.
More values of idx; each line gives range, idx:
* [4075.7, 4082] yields 3.101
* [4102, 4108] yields 3.067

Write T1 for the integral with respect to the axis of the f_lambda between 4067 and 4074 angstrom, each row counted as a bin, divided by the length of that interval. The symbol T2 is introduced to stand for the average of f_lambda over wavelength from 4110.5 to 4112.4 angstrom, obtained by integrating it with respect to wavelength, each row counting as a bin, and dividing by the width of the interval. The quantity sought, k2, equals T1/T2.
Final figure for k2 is 1.05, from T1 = 23.9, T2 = 22.7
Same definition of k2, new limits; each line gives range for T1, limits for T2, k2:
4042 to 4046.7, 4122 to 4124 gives 1.06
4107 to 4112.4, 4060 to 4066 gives 1.06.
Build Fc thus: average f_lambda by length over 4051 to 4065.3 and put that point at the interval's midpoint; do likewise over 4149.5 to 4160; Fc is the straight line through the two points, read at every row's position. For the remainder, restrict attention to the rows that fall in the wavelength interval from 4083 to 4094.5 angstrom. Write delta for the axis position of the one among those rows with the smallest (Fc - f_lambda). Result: 4085.52 angstrom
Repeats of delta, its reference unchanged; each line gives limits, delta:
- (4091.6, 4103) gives 4093.05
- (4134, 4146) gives 4138.54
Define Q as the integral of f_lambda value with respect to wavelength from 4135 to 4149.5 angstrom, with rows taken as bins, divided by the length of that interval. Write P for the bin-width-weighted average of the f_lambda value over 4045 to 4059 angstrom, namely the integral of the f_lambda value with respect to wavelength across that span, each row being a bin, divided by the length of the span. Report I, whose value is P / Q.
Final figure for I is 1.02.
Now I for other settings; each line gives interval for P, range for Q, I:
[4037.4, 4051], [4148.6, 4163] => 1.01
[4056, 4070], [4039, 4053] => 0.99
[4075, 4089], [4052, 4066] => 1.05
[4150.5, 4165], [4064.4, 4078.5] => 0.95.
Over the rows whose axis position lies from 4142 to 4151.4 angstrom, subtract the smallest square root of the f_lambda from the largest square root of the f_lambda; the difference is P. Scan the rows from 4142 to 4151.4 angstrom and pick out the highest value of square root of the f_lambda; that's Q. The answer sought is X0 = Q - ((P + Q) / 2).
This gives 2.23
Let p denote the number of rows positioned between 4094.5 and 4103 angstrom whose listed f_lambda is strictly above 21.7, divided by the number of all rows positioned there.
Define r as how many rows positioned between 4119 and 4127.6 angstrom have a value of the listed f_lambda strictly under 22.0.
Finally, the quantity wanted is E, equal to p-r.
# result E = -5.1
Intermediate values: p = 0.9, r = 6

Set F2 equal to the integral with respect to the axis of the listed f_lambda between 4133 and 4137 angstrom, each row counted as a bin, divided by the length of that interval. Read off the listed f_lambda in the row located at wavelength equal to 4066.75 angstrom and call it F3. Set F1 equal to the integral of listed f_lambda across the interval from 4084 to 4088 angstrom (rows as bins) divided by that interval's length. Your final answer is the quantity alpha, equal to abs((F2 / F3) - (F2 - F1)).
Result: 3.0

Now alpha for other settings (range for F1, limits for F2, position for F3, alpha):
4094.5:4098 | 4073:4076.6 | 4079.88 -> 1.1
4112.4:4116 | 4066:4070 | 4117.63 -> 0.9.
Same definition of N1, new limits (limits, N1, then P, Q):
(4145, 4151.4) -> 3.26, 20.28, 21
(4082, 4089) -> 3.52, 23.81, 24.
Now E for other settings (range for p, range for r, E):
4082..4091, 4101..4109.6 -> -3.0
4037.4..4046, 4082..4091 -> 0.7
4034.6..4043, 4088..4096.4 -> 0.3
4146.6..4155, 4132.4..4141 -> 0.0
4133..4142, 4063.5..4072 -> 1.0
